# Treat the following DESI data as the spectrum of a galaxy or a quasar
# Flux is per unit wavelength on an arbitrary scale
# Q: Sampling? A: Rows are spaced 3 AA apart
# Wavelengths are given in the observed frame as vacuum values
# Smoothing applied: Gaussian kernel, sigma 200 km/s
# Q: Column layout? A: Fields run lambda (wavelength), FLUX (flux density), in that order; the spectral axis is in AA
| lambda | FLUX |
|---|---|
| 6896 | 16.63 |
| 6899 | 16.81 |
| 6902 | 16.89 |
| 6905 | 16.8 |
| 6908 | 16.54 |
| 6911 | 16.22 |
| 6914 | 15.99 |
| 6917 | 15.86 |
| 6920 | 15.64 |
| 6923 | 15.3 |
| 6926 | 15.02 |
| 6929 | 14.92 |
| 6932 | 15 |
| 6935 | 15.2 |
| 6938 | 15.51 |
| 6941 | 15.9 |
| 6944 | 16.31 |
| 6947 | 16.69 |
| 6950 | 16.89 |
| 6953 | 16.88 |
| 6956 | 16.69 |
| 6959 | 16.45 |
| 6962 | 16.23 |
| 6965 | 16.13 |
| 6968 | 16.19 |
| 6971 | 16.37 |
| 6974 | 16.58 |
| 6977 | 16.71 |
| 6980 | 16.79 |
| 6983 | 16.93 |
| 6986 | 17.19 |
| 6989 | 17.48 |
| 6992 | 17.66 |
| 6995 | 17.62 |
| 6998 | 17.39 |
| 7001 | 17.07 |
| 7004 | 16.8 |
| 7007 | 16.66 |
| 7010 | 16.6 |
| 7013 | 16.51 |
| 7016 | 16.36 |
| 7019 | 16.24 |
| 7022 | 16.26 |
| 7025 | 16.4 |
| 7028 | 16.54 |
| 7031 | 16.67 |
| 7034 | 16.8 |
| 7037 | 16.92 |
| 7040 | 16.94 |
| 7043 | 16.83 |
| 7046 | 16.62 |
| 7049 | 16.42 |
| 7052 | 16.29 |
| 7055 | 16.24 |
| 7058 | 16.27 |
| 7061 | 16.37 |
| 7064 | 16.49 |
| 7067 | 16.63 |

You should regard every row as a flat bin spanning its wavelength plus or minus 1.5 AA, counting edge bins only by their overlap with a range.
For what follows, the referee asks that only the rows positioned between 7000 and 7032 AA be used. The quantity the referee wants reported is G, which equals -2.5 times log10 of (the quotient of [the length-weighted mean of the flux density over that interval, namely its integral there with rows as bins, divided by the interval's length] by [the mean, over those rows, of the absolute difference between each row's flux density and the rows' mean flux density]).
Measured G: -4.87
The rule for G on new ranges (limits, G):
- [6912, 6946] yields -4.01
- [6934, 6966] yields -3.96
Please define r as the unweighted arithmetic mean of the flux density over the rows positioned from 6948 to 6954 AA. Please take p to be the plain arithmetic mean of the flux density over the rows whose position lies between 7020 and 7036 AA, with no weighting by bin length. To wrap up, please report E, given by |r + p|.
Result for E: 33.4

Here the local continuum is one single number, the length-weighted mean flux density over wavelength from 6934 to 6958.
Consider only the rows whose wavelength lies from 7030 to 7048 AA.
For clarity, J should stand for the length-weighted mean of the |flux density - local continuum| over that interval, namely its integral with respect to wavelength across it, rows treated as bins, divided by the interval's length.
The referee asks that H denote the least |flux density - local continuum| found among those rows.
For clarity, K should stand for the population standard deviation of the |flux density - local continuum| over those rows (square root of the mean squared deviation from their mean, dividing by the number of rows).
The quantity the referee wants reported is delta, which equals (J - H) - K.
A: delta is 0.05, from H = 0.335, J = 0.50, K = 0.12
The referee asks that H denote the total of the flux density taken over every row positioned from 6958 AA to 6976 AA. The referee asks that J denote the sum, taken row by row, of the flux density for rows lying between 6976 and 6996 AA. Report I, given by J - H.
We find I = 22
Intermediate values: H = 98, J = 120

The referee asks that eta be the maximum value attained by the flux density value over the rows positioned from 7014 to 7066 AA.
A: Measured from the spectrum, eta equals 16.94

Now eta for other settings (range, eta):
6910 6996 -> 17.66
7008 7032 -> 16.67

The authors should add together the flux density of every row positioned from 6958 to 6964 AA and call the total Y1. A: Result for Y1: 32.7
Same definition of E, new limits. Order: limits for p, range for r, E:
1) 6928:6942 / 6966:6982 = 31.8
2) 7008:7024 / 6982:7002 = 33.7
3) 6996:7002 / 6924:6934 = 32.2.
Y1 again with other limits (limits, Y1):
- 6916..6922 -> 31.5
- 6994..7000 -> 35.0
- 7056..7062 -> 32.6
